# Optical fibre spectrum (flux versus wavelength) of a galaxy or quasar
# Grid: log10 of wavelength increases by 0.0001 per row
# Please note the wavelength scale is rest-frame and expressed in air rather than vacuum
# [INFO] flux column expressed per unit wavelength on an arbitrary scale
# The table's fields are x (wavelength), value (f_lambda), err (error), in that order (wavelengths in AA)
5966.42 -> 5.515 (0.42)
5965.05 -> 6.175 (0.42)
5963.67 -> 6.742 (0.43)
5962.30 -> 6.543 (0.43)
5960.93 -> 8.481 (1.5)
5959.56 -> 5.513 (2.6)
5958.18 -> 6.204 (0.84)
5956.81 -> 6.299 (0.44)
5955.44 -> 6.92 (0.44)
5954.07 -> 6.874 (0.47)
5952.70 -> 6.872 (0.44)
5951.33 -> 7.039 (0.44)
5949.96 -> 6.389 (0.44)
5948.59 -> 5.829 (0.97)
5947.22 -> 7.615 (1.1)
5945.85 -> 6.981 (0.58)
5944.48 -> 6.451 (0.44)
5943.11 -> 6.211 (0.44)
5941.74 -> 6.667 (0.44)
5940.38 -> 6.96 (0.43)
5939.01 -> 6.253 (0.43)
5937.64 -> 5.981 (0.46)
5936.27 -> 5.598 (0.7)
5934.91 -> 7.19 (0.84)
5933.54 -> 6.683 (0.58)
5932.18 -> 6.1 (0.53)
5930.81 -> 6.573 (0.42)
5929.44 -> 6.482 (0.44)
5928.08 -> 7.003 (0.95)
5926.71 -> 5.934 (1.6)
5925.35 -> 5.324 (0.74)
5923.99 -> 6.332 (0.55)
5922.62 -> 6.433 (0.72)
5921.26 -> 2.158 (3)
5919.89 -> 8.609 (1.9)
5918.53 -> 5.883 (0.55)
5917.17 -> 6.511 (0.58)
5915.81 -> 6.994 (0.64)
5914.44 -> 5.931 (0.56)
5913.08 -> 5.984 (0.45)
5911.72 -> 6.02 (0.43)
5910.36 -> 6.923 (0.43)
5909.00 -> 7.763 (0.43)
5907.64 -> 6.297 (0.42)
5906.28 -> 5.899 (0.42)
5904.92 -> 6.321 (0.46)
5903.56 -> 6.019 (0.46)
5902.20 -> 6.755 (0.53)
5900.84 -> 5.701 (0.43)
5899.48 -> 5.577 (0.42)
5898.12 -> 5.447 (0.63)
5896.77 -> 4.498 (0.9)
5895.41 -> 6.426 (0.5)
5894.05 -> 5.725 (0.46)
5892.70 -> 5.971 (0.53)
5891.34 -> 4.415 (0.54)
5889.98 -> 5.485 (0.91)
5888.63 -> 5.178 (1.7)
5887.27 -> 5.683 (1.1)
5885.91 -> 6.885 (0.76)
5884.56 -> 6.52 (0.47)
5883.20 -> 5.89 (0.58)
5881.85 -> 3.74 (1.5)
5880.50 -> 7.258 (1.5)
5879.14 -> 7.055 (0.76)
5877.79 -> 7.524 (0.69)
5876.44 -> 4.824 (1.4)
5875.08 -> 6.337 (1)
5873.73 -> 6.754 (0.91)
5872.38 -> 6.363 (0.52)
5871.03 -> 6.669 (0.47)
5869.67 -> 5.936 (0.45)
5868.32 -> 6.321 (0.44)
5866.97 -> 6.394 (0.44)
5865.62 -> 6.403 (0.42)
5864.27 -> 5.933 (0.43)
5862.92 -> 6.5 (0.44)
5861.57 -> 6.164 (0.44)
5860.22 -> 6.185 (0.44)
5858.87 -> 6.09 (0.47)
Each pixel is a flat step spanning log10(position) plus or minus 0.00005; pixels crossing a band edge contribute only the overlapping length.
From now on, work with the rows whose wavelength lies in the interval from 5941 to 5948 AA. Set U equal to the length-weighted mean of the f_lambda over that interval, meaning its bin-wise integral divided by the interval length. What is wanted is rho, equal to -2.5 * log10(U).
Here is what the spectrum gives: -2.08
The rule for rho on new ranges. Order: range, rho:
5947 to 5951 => -2.04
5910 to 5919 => -2.00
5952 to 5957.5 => -2.07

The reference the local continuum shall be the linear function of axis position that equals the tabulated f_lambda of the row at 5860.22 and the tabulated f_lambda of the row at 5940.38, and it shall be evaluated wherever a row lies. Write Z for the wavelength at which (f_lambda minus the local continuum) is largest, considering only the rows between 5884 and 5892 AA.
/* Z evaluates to 5885.91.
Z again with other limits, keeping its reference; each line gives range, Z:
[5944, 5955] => 5947.22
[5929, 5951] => 5947.22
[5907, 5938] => 5919.89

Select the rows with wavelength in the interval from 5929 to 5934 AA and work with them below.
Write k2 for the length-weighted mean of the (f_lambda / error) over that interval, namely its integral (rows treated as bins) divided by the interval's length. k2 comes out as 13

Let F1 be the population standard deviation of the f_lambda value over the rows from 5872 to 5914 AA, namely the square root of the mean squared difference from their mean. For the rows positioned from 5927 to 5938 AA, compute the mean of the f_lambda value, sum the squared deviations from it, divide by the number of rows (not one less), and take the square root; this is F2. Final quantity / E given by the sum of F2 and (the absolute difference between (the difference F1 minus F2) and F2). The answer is 0.6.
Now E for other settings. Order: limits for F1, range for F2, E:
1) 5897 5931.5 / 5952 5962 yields 1.5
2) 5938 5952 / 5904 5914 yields 1.4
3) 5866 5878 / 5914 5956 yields 2.3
